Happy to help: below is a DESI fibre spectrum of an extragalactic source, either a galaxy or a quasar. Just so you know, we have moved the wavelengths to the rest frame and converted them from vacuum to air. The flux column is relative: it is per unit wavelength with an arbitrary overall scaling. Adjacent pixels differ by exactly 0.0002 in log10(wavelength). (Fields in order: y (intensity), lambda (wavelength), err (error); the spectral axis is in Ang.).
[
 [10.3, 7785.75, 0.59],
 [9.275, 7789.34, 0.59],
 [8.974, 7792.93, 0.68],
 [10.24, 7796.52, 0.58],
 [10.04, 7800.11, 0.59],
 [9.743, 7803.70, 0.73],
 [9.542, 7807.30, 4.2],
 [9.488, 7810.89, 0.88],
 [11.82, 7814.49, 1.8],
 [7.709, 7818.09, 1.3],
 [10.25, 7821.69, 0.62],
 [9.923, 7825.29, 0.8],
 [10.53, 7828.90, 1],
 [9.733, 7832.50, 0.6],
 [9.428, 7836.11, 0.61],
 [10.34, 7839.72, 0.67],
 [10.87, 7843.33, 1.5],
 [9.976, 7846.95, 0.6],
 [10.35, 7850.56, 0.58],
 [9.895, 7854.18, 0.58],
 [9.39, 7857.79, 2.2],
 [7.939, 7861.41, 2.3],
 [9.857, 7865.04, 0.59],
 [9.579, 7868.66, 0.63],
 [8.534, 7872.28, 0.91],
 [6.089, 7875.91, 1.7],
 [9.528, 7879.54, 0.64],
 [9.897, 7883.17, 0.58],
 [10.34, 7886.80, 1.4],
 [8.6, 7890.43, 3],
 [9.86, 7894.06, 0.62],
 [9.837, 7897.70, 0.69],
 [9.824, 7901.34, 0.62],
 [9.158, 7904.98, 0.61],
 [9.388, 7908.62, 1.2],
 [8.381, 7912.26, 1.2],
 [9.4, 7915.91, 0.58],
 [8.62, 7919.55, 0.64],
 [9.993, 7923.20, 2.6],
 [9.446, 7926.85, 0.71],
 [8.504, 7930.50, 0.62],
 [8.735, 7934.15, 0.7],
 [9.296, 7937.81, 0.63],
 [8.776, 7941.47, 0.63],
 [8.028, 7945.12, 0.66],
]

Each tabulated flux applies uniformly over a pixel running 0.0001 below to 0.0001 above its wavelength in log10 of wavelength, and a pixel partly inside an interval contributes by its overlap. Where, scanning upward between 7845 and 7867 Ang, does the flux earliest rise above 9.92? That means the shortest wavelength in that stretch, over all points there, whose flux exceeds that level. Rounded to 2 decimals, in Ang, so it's 7846.95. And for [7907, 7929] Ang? 7923.20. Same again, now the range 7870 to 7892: 7886.80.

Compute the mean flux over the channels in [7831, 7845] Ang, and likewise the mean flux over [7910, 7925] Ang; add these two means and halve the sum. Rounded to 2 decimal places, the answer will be 9.60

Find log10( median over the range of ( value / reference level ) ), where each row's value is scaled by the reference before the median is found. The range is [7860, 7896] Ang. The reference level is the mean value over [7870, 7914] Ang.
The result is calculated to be 0.020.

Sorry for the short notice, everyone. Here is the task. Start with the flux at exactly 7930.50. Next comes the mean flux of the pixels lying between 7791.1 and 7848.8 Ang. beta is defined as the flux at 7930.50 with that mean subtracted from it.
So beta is -1.4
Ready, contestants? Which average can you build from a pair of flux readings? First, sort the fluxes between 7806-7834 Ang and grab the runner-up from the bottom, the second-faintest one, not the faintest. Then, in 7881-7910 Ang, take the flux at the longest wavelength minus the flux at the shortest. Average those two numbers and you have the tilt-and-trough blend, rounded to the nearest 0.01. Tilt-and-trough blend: 4.49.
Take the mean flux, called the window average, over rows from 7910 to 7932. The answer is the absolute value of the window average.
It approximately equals 9.1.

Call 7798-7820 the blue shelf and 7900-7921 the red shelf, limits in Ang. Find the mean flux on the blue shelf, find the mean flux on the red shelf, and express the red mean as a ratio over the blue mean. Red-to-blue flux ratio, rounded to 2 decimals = 0.94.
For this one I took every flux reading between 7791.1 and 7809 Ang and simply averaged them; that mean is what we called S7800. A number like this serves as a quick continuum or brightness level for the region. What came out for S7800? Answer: 9.7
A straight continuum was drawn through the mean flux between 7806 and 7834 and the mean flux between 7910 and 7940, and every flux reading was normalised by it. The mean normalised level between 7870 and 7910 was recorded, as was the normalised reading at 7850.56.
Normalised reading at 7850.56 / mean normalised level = 1.09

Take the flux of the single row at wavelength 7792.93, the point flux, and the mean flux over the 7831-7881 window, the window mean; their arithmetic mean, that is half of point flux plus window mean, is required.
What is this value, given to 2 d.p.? 9.18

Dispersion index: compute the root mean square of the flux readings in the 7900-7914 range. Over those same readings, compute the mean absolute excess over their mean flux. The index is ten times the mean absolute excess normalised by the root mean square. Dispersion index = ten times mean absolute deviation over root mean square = 0.45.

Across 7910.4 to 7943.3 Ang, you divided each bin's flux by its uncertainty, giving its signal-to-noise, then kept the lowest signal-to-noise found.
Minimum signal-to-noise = 3.8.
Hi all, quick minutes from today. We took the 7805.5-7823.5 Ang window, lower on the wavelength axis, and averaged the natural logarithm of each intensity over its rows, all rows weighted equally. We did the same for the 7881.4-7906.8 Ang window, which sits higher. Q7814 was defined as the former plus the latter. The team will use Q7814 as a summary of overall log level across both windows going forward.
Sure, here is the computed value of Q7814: 4.53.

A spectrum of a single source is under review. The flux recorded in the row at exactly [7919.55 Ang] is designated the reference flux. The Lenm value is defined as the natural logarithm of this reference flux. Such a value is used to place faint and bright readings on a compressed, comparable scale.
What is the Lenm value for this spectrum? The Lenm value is 2.15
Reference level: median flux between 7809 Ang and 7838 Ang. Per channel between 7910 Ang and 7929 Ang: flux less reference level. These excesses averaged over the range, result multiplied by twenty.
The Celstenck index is -13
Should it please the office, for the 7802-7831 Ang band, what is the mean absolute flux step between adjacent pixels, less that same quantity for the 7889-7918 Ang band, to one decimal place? 0.9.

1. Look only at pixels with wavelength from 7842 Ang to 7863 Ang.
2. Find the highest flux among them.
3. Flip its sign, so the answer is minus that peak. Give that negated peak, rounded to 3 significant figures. -10.9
